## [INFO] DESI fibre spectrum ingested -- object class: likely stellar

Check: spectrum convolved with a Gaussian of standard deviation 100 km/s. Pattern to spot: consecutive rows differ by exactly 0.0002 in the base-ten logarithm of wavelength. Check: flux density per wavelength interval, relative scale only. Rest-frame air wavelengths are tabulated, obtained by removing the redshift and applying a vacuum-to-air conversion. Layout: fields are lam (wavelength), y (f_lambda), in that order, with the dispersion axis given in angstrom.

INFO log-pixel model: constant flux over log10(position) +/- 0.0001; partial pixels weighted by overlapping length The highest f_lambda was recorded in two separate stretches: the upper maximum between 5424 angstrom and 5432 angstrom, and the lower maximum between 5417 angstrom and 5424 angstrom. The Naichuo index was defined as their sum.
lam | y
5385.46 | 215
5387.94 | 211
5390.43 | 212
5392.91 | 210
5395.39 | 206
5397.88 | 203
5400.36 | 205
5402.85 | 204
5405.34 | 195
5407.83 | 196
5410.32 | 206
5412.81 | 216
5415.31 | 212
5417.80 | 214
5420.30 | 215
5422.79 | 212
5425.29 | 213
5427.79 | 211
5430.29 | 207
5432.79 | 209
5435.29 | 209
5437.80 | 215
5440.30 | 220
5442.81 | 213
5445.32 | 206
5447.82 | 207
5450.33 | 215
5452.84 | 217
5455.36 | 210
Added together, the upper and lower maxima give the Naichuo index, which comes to 428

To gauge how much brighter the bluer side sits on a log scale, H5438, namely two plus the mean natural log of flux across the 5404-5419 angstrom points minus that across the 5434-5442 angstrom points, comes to 1.96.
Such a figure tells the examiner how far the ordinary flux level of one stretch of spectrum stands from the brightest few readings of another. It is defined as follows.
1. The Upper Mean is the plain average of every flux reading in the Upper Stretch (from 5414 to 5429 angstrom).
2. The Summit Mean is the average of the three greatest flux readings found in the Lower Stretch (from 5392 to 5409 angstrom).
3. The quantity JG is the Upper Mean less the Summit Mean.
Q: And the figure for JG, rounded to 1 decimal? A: 5.8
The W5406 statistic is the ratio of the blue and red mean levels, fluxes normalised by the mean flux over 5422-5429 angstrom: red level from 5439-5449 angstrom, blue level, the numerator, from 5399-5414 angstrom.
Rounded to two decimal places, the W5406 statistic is 0.96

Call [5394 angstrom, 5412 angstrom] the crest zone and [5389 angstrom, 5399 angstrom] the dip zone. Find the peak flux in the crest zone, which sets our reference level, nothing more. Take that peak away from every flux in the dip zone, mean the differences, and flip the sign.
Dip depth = -2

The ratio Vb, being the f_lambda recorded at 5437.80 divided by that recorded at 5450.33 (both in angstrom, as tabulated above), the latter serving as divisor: 1.00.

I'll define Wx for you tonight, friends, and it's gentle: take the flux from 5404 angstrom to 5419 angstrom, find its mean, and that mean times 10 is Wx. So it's 2065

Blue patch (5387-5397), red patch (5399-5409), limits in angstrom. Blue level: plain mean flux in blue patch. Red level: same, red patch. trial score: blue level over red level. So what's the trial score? 1.05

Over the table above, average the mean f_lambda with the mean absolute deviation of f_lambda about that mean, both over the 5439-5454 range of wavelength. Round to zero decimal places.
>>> 109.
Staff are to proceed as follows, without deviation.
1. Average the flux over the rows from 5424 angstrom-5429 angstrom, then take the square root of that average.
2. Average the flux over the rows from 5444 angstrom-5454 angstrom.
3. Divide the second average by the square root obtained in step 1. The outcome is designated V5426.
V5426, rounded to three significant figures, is 14.5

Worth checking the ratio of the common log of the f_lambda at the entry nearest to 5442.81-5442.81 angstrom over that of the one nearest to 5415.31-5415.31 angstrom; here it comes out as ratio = 1.00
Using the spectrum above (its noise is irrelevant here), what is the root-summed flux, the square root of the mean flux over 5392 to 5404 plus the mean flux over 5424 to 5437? 20.38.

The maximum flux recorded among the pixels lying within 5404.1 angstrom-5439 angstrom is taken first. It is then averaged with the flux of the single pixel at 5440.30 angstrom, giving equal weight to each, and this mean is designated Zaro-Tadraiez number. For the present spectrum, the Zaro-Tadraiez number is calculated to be 218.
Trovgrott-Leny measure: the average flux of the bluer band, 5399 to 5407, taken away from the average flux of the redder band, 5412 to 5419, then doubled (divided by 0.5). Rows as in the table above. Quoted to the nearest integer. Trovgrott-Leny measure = 25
